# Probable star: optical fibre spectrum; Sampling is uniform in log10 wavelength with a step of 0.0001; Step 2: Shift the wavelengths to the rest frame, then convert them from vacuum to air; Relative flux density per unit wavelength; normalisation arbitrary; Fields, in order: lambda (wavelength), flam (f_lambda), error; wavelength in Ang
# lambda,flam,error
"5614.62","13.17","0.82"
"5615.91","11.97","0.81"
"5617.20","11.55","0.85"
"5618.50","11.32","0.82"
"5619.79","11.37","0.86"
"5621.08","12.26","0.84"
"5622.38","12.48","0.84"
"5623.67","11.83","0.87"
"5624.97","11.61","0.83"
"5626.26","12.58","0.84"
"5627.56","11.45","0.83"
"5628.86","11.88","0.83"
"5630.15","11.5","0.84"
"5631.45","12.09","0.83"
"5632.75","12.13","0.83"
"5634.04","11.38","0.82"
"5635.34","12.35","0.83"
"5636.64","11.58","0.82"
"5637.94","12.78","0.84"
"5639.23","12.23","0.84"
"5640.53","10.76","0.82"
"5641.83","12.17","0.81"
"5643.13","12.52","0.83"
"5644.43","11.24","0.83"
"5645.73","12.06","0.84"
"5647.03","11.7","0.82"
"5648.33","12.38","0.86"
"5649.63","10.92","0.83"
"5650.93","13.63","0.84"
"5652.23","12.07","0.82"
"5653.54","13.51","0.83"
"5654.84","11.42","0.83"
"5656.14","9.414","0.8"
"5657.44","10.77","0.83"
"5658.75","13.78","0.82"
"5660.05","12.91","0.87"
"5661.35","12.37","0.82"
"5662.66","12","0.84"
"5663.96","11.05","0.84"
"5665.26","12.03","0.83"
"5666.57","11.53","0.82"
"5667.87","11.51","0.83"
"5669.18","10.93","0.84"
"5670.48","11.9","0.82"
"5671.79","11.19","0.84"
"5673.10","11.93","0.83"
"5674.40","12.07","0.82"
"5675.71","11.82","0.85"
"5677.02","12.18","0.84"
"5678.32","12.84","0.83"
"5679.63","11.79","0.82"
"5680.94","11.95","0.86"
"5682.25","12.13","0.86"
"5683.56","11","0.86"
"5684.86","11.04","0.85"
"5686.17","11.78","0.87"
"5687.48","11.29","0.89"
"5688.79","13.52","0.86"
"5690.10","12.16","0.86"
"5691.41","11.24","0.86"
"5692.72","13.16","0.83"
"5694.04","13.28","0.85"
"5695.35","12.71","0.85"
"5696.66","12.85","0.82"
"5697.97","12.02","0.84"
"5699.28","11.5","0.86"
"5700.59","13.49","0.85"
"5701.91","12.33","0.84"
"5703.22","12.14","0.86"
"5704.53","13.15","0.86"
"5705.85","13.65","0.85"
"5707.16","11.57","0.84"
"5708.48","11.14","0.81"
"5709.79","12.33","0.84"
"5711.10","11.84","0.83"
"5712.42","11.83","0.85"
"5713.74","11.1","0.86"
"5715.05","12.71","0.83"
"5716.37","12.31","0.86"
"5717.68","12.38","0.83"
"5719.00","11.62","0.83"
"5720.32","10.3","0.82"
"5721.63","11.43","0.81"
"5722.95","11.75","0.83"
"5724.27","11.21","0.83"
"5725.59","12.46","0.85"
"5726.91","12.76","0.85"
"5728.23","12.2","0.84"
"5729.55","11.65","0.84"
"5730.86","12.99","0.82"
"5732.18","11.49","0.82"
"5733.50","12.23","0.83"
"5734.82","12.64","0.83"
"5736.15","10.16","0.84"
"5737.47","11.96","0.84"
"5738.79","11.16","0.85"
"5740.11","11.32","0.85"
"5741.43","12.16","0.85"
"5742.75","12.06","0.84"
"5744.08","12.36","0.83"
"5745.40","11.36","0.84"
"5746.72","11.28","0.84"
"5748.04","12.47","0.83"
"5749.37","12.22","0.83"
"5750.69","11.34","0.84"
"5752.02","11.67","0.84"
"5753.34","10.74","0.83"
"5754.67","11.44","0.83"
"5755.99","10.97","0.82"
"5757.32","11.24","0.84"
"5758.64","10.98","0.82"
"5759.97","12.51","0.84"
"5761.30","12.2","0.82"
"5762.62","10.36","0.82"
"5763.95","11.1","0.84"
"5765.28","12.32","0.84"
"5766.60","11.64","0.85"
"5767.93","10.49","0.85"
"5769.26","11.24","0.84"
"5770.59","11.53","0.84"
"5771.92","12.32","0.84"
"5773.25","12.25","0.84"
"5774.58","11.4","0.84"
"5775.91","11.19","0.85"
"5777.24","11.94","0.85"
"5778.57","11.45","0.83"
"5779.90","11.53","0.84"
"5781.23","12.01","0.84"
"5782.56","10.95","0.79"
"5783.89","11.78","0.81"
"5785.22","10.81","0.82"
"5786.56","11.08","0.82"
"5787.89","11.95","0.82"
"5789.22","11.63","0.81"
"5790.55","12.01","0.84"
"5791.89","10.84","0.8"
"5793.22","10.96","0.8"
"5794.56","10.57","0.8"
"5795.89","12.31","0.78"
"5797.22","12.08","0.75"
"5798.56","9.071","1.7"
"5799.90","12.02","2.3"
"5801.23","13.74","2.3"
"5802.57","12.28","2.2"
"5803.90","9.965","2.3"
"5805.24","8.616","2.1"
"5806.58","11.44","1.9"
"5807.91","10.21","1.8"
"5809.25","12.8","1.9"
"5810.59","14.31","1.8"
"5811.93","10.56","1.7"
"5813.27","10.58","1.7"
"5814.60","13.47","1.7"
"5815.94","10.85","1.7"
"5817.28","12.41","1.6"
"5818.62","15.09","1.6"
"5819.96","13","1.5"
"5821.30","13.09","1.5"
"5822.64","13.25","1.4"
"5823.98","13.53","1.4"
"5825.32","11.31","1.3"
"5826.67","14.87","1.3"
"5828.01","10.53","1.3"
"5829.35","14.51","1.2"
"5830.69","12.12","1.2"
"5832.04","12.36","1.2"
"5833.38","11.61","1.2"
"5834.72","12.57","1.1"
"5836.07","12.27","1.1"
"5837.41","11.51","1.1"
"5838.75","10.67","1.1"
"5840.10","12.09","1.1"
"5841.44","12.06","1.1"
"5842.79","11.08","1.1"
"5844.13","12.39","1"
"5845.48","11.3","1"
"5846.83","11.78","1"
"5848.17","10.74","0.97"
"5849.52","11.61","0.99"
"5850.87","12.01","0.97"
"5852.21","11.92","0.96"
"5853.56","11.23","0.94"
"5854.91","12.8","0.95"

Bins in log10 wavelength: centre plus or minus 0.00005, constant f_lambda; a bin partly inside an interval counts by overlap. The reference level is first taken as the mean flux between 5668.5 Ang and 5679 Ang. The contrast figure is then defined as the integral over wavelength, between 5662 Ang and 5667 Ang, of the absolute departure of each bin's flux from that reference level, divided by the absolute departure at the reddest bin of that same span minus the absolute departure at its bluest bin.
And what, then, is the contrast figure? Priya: 10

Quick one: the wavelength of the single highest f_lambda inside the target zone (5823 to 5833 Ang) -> 5826.67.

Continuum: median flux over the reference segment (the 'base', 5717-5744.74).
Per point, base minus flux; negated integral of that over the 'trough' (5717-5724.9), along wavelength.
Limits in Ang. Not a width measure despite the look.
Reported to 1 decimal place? -4.0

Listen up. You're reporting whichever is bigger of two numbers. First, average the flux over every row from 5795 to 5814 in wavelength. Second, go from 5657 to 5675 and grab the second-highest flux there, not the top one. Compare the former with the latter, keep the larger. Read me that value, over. 12.91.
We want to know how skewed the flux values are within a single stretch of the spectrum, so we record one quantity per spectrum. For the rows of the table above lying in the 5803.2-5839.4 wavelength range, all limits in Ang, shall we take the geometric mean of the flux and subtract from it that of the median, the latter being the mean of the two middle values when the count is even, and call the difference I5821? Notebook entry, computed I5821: -0.25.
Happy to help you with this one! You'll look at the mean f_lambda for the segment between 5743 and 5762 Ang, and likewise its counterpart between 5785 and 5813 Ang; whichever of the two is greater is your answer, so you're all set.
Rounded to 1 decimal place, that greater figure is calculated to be 11.6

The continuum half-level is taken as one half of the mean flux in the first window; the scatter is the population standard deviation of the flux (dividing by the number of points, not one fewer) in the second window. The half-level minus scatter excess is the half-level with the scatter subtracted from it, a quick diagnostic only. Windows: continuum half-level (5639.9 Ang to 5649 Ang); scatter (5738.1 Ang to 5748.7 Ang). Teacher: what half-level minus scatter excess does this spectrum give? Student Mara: 5.41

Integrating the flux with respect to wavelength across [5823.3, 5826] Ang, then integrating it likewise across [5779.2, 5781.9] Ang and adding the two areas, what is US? 65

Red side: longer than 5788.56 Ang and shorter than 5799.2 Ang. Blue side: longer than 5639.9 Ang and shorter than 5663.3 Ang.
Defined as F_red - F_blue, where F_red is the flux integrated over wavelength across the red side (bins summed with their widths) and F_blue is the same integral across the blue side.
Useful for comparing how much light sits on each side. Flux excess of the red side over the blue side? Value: -161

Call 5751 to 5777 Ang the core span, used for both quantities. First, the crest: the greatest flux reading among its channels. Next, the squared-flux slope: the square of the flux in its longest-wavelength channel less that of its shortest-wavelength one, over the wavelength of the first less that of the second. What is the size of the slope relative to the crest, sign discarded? 0.037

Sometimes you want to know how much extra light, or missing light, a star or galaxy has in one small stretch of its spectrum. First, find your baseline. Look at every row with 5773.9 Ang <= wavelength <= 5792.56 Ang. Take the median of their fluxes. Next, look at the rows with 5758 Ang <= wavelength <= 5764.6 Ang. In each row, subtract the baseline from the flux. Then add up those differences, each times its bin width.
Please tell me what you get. -0.4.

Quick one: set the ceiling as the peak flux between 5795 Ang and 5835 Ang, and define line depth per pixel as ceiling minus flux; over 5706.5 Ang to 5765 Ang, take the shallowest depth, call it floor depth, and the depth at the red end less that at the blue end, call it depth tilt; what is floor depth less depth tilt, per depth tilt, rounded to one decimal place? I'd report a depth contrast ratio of 3.5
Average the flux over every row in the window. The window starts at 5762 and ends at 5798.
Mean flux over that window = 11.5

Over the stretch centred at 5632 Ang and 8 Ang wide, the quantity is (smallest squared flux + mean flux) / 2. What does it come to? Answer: 71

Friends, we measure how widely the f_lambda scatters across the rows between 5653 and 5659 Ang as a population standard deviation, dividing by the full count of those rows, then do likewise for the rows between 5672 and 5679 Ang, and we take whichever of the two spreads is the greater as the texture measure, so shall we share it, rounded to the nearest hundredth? 1.66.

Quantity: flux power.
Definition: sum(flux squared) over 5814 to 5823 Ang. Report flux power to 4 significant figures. 1197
